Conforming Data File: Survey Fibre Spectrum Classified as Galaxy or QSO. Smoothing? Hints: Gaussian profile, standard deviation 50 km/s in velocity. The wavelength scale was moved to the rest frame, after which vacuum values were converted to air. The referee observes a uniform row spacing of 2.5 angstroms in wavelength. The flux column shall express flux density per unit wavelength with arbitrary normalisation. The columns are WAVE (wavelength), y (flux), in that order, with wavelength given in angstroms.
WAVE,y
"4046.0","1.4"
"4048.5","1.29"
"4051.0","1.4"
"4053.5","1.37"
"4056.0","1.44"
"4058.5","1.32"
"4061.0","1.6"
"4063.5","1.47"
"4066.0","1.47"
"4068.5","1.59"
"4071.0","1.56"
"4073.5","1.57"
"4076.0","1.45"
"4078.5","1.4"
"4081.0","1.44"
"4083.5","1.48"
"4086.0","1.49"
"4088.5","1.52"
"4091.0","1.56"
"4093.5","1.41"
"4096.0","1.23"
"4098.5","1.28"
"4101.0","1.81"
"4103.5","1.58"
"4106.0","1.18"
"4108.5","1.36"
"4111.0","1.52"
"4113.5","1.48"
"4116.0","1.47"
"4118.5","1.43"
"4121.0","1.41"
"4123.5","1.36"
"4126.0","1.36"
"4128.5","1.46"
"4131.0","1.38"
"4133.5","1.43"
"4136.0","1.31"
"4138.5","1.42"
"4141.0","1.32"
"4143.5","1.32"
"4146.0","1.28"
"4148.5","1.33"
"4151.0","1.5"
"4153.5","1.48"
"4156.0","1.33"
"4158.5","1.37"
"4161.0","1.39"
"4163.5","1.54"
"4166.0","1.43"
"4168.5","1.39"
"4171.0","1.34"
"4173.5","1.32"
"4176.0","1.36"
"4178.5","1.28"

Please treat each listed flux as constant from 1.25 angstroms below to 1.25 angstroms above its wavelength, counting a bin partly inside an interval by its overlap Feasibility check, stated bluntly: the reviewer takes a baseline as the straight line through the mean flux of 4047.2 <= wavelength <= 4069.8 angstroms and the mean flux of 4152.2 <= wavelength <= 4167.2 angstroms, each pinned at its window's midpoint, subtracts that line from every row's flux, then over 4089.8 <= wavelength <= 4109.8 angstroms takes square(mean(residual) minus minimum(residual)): 0.060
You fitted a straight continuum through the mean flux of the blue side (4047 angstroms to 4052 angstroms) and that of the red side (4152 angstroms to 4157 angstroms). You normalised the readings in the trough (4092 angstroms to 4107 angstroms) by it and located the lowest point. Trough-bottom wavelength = 4106.0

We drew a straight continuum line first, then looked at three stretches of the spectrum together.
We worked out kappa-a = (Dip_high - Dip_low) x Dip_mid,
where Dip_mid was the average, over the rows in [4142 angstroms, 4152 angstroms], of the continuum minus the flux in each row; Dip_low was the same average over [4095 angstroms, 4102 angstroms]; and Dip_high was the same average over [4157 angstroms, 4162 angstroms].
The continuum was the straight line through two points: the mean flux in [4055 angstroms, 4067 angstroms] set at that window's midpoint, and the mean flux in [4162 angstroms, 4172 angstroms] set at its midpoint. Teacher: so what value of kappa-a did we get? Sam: 0.0030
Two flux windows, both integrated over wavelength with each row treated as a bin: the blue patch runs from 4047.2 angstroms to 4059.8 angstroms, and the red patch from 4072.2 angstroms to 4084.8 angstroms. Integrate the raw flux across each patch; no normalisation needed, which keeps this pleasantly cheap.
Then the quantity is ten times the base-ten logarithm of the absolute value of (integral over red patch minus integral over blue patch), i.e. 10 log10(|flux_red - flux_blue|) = 1.1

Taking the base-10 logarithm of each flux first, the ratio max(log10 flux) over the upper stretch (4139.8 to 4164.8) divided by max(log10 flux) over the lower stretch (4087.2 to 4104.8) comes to 0.73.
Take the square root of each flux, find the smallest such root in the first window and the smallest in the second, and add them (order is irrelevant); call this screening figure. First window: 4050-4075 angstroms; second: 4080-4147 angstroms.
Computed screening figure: 2.24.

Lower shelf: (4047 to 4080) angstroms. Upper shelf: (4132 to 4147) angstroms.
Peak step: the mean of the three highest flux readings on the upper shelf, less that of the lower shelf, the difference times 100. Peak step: -20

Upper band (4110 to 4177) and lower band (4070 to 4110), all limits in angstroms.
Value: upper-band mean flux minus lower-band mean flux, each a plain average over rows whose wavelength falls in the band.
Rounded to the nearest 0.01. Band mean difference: -0.06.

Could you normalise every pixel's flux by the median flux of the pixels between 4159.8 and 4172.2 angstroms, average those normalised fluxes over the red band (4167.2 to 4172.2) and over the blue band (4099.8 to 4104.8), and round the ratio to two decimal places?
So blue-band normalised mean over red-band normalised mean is 1.24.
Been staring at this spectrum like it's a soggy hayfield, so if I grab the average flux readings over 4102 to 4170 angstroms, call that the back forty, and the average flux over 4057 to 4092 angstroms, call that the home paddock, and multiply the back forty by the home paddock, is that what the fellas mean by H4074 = 2.09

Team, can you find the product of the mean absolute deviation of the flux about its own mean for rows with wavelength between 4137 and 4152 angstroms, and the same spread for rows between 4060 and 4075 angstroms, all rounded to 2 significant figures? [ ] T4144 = 0.0032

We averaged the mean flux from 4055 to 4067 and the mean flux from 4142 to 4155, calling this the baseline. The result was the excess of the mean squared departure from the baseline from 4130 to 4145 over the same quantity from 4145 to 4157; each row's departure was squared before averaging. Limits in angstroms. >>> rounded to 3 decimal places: -0.003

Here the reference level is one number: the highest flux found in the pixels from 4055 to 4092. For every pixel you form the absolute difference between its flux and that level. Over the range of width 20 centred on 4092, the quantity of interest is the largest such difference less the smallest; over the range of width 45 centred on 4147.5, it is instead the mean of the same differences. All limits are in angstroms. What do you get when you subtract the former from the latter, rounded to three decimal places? -0.121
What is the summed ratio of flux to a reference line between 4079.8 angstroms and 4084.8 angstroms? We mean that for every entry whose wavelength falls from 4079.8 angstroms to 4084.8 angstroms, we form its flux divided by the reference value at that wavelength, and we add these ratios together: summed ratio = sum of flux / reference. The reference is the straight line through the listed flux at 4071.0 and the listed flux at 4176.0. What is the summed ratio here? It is 1.90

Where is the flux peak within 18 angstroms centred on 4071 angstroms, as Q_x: 4068.5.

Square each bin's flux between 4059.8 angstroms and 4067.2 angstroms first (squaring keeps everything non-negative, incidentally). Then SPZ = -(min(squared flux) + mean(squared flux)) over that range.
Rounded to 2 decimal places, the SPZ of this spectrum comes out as -4.45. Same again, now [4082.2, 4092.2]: -4.48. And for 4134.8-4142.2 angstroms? -3.54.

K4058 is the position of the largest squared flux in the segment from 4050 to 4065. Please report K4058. 4061.0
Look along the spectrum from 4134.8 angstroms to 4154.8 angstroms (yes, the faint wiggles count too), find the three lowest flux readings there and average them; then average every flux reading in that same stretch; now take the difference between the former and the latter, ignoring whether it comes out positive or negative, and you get 0.067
